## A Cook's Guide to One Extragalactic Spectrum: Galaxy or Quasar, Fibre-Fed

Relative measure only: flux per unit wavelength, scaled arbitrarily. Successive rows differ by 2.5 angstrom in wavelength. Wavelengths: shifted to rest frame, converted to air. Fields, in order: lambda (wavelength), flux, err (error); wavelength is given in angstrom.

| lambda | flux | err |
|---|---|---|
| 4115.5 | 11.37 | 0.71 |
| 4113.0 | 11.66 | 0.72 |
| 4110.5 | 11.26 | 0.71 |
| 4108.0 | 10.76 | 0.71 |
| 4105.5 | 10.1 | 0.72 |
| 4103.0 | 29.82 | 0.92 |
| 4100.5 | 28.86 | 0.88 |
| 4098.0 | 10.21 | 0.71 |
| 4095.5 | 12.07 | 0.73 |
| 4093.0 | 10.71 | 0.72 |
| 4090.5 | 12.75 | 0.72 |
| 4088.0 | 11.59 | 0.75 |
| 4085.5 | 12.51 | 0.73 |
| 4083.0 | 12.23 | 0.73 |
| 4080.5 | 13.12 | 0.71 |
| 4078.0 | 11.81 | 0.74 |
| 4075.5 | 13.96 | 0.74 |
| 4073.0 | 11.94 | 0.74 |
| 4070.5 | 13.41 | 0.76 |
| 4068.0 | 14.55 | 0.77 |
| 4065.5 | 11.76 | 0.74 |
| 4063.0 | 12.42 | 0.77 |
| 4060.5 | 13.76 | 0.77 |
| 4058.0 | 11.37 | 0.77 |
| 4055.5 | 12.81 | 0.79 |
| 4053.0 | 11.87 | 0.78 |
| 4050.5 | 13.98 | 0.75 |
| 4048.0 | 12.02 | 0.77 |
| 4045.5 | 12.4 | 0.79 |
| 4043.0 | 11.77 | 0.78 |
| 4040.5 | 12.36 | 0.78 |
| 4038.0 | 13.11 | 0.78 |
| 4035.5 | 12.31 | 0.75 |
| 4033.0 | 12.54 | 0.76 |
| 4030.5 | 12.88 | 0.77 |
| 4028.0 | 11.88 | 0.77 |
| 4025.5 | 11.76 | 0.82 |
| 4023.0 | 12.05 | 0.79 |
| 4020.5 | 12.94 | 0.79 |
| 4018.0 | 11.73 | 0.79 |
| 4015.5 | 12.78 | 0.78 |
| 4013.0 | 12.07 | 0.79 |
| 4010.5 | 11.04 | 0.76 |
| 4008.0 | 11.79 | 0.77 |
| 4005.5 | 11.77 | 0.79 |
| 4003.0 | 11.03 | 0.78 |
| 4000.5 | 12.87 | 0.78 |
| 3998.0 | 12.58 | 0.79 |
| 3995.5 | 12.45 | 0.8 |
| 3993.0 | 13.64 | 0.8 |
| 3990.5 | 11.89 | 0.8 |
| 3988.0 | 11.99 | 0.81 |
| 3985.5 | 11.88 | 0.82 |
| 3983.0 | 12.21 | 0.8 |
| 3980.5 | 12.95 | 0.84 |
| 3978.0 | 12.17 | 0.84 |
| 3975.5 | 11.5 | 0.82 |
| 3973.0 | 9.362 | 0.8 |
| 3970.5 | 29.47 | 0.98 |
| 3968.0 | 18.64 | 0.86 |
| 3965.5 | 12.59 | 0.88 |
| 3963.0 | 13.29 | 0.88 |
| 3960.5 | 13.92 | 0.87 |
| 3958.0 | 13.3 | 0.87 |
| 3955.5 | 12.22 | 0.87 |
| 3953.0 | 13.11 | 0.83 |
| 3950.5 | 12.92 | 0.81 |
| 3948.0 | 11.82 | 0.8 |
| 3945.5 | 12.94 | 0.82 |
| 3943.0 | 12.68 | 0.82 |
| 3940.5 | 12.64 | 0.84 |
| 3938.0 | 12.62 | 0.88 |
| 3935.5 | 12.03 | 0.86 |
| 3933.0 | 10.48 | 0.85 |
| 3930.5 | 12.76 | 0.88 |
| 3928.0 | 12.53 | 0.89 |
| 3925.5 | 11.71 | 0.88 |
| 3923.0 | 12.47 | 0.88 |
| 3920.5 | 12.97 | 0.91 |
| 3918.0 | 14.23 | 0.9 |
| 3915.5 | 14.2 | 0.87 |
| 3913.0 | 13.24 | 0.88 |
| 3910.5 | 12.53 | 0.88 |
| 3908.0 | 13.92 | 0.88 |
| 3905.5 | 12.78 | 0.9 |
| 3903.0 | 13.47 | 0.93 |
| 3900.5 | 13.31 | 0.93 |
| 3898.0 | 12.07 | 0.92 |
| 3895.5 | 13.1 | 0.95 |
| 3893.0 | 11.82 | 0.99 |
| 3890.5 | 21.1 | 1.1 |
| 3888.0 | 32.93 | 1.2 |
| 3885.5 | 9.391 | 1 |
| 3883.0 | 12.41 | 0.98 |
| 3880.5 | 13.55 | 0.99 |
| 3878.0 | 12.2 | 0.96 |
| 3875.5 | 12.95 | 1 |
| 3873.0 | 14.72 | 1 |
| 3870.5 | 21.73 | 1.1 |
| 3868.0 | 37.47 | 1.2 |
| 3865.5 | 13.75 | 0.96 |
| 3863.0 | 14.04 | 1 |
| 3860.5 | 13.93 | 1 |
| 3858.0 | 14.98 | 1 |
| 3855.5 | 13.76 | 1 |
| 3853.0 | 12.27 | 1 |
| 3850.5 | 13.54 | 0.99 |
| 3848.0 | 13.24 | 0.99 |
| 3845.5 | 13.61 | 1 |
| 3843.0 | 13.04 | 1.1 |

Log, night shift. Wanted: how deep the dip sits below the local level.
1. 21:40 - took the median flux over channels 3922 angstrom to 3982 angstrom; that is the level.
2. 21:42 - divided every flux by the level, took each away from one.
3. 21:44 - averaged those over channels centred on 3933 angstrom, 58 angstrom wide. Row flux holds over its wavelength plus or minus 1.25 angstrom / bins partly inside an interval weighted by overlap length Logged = -0.01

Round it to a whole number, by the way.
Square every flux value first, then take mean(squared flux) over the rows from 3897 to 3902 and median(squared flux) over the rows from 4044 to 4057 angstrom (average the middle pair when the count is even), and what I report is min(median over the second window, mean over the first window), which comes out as 154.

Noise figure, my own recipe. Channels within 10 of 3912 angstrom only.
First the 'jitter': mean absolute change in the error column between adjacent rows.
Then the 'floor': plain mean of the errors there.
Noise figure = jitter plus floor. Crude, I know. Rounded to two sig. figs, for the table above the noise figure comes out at 0.91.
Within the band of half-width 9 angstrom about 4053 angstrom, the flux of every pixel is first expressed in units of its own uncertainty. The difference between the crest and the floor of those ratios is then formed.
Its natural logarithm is 1.4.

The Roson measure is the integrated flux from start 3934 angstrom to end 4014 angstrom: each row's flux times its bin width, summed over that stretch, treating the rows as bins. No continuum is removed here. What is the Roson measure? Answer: 1043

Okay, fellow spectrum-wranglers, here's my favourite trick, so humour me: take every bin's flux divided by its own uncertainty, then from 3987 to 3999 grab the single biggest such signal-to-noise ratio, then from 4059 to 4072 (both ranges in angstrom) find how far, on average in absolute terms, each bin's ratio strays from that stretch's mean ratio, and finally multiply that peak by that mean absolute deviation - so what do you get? 17.4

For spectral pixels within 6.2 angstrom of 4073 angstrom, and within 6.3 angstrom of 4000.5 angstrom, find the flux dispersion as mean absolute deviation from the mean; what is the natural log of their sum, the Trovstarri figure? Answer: 0.5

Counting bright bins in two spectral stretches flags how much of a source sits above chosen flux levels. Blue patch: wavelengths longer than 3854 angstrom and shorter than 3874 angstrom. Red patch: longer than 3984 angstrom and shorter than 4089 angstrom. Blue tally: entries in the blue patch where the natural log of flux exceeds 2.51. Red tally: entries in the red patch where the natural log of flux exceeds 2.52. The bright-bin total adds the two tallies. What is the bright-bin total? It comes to 25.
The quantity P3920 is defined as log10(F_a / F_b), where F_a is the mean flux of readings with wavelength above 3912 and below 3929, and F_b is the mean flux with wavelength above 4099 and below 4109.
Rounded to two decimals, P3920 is -0.18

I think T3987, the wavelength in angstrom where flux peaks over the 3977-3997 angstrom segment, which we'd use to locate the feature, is 3993.0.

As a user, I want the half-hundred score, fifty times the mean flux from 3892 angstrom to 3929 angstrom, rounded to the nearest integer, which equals 648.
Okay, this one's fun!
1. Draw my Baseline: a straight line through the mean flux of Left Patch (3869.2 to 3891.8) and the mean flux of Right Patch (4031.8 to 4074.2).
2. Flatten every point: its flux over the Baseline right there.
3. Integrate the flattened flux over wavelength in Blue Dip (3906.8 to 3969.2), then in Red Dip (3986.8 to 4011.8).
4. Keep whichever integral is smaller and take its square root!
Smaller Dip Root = 4.7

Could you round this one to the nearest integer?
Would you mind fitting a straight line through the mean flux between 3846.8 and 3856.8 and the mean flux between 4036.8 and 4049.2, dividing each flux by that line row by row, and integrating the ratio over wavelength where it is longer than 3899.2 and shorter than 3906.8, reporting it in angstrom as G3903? 8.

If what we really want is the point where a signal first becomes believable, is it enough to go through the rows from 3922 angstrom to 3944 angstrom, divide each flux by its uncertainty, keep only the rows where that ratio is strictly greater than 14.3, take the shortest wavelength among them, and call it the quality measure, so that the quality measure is 3930.5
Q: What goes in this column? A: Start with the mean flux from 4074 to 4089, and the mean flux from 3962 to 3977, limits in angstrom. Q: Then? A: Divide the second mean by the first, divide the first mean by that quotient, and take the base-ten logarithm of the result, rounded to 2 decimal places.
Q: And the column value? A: 1.00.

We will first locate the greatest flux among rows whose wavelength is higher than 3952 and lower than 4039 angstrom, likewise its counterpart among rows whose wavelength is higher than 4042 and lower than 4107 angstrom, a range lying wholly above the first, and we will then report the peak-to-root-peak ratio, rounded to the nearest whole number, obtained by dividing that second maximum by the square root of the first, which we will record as 5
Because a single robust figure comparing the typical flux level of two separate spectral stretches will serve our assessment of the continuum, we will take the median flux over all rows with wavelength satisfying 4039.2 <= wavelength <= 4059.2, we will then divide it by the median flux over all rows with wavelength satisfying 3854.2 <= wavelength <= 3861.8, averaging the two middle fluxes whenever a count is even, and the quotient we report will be 0.88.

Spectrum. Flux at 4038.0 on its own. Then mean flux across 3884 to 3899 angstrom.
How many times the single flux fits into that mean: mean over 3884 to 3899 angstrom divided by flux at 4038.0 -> 1.28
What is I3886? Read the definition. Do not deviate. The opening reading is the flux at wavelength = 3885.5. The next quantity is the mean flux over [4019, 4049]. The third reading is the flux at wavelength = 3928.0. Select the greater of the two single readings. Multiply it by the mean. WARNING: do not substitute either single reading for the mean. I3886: 155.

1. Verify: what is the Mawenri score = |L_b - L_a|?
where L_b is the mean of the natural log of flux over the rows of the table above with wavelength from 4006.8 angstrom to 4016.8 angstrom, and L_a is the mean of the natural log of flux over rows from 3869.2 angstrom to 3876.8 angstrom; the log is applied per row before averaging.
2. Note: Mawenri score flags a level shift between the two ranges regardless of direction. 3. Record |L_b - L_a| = 0.30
